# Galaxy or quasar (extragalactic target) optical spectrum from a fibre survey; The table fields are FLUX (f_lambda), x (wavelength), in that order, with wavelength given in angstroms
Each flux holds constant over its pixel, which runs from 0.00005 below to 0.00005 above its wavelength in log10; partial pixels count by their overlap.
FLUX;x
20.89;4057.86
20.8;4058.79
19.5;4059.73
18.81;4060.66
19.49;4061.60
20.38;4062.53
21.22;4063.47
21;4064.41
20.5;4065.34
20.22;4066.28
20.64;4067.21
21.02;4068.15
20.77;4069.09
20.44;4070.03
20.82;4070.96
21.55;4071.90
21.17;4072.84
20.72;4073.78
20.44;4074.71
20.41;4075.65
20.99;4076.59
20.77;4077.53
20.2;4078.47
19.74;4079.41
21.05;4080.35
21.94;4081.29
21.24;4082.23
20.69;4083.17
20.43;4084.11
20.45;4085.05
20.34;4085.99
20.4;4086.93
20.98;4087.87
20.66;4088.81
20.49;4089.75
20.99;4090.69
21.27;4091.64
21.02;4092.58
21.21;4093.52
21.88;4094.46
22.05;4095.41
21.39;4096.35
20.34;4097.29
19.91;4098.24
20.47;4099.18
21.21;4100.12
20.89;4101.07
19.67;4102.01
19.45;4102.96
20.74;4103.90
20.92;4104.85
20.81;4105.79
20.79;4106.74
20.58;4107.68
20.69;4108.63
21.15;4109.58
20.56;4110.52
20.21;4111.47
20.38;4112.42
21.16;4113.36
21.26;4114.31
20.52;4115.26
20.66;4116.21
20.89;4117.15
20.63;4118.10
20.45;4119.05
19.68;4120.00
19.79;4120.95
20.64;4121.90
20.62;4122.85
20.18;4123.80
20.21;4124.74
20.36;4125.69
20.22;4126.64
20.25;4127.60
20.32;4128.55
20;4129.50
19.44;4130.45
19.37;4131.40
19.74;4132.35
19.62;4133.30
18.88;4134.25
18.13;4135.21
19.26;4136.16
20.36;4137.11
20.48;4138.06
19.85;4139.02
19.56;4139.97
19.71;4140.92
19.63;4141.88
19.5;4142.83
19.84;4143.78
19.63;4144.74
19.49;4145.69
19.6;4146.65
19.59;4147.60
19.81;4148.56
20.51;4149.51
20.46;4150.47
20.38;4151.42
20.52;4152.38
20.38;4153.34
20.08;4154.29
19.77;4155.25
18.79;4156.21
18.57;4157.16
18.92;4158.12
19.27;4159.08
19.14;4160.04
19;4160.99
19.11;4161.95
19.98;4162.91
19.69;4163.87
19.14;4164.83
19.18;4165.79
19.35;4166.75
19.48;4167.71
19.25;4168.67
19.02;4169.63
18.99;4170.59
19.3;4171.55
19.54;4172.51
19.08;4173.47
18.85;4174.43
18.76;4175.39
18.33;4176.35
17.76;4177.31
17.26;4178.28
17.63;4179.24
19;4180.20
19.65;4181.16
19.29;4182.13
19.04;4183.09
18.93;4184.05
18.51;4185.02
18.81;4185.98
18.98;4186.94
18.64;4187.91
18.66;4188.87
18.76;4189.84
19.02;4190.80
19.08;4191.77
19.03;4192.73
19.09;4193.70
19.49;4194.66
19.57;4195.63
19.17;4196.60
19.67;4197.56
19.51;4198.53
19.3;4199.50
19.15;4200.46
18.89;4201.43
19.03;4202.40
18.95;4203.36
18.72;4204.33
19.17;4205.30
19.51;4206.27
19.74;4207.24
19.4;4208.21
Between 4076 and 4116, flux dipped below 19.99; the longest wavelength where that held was 4102.96 angstroms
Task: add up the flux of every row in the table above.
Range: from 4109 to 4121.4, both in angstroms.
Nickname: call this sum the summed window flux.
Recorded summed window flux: 267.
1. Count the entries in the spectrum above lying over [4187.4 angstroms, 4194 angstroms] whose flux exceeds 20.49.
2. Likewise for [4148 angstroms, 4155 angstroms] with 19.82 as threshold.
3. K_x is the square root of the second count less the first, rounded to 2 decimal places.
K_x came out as 2.45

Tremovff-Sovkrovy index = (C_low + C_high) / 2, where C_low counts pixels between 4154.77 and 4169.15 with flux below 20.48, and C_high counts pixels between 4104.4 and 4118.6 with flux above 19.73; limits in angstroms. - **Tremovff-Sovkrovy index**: 15.0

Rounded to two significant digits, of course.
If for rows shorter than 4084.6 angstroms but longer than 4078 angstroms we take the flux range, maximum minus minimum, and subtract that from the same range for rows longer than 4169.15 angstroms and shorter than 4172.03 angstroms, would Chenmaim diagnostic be -1.9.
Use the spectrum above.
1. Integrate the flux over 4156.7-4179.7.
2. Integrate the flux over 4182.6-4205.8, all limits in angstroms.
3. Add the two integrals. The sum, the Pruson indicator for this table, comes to 878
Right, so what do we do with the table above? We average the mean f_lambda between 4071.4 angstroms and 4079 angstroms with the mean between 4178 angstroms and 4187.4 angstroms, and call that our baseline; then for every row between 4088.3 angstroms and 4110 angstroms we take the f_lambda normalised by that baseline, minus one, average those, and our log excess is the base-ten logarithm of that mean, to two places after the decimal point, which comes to -1.27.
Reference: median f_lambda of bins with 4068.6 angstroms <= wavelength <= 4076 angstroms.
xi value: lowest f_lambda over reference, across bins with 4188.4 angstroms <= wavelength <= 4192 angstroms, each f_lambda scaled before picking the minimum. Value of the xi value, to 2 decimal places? 0.90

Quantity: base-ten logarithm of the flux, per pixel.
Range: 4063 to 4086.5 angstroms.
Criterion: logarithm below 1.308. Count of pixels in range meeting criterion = 3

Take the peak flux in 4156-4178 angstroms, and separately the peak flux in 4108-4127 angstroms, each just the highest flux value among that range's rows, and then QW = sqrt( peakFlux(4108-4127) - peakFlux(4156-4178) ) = 1.1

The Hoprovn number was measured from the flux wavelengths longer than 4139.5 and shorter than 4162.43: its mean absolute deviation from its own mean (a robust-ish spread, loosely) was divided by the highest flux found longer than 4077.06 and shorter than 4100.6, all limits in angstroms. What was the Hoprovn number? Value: 0.019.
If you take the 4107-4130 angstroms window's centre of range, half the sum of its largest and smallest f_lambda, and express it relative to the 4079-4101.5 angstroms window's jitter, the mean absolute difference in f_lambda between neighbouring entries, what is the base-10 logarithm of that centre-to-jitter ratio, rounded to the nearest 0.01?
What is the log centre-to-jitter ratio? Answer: 1.64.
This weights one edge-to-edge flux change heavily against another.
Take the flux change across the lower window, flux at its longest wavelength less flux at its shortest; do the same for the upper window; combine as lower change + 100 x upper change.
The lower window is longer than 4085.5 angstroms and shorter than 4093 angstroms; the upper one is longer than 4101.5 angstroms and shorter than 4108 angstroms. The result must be 92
